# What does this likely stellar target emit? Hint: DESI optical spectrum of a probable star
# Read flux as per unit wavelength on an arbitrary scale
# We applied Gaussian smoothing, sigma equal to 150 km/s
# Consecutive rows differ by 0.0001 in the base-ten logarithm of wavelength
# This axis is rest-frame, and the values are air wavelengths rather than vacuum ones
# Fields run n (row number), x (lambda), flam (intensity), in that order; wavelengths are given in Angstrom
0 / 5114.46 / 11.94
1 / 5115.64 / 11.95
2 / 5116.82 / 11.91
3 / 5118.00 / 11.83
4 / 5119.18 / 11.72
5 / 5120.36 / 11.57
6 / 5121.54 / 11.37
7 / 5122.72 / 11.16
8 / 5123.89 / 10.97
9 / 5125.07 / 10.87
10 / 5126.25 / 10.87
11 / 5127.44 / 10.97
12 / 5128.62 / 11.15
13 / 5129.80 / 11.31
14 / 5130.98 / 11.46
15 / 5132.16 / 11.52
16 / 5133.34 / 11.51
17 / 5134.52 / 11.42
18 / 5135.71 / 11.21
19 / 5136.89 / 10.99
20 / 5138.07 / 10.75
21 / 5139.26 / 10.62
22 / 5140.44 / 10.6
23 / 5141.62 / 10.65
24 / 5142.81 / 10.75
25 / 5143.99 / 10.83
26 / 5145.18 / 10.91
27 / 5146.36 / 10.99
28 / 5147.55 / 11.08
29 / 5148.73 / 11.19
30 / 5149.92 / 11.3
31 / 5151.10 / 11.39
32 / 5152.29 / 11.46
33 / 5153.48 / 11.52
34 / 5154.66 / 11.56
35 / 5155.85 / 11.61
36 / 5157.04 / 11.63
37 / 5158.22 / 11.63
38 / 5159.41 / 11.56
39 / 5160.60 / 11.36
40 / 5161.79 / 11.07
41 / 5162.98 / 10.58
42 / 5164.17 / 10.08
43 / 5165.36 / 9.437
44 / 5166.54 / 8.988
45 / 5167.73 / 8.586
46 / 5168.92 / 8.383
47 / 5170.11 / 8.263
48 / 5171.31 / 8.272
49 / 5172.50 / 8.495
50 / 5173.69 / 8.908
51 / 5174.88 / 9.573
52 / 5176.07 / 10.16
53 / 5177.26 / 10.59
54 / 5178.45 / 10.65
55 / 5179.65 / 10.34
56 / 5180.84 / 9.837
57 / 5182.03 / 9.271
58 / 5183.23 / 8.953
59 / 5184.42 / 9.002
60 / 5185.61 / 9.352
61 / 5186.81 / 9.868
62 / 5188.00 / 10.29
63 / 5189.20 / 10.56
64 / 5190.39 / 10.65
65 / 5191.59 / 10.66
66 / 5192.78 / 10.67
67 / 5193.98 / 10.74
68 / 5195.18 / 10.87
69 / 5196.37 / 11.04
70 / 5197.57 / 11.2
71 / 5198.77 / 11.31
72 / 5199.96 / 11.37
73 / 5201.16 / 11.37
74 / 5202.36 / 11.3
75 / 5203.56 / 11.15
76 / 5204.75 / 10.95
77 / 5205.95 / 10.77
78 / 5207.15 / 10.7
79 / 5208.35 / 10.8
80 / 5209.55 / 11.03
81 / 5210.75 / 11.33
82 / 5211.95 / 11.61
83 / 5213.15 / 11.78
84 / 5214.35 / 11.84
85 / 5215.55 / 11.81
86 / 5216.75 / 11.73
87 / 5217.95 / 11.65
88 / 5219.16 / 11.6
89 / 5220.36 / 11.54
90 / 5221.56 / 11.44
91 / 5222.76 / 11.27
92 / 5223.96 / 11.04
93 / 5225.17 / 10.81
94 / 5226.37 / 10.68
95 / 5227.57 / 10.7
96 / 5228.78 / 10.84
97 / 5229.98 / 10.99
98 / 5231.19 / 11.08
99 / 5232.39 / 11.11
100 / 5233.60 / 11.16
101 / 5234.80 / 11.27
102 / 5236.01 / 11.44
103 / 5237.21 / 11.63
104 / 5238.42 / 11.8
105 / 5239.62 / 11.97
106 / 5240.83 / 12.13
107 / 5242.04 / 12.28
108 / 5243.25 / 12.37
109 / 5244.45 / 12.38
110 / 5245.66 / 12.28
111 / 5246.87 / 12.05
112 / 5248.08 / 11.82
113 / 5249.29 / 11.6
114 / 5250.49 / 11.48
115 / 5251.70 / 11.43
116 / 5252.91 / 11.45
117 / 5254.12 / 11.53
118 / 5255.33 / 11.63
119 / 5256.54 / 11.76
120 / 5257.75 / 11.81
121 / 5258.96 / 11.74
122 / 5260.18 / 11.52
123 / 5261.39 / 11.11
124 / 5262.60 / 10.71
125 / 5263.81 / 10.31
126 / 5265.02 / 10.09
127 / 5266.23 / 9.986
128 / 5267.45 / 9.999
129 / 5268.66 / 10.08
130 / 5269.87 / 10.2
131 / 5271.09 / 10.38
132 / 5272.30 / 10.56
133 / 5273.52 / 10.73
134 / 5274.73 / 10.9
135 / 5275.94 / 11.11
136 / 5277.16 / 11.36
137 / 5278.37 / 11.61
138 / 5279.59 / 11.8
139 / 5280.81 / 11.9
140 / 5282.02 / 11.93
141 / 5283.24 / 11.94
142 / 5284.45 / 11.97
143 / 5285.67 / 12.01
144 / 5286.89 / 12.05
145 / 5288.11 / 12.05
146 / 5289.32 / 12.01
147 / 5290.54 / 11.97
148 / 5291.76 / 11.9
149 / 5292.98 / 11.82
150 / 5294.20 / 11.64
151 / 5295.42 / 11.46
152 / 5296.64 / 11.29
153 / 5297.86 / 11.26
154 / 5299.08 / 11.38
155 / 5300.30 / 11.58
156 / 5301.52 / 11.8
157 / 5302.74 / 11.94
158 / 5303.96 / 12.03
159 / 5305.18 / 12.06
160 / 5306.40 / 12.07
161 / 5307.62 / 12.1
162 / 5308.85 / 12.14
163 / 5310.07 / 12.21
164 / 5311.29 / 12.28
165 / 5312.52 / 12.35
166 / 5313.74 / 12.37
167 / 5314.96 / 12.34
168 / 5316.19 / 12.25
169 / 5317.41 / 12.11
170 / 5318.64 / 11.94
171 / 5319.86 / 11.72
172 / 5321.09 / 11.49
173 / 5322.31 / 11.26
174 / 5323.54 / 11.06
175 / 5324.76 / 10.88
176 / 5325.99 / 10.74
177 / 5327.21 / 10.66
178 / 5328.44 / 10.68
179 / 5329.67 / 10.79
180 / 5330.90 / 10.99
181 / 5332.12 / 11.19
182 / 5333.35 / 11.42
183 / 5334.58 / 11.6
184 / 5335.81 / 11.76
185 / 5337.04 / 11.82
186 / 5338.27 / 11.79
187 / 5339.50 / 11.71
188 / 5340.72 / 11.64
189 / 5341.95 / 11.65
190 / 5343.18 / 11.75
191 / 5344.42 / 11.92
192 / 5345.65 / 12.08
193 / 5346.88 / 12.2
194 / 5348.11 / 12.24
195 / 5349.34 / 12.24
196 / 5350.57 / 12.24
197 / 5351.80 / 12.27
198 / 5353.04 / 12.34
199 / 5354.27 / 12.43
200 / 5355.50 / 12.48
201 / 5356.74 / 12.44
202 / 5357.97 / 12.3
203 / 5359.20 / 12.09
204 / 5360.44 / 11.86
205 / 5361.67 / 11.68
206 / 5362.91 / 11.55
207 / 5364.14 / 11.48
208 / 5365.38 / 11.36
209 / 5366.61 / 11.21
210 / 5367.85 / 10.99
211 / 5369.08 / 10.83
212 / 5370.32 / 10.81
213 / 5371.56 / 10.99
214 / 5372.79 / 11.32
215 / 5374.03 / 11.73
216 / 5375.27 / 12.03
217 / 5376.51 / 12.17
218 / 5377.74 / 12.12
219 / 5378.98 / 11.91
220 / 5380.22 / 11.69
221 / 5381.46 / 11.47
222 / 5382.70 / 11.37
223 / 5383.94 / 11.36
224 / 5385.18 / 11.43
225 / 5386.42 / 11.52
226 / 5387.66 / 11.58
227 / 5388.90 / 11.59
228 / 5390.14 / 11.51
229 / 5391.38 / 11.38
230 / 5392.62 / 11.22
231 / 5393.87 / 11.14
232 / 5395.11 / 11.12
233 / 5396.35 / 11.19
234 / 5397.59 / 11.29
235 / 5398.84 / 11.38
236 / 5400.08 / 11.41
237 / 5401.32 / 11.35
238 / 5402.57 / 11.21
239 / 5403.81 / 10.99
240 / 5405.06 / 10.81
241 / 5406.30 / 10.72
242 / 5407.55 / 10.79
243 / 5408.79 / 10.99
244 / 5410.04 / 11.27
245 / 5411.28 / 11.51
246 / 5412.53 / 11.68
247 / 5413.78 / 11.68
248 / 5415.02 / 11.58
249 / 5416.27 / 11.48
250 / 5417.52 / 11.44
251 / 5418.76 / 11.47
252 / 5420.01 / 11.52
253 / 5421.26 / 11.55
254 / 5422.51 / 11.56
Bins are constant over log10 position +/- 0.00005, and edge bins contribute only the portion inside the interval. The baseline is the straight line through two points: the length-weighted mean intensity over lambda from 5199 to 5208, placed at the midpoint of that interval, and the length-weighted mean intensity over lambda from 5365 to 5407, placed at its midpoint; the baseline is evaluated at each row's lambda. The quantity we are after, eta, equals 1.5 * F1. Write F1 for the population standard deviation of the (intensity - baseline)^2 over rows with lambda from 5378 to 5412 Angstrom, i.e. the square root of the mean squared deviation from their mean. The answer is 0.19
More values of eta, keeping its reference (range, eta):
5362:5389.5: 0.30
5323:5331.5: 0.18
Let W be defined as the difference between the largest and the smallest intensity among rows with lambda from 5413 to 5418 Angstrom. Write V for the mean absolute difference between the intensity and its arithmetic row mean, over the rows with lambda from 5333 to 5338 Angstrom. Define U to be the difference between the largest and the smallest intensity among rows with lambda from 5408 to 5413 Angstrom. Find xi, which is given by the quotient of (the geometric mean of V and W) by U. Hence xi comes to 0.27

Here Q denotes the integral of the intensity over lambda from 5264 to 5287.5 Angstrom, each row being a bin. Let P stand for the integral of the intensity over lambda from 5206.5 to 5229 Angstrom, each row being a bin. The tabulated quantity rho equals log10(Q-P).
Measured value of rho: 0.81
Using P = 254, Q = 260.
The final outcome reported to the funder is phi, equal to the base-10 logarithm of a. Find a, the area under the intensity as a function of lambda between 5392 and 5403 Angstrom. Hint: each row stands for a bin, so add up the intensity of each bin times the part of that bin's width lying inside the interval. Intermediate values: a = 124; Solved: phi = 2.09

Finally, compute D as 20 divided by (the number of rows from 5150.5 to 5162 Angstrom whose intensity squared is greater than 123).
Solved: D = 2.2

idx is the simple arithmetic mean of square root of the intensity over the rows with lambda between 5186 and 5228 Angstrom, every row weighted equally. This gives 3.33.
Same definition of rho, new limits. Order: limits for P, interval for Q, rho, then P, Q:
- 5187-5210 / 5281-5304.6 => 1.44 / 251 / 278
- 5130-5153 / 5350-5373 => 1.16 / 255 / 270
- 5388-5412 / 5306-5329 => -0.34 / 269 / 269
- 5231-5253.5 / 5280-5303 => 0.84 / 264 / 271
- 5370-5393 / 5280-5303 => 0.72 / 266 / 271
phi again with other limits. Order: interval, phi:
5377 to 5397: 2.36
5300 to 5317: 2.31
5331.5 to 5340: 1.99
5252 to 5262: 2.06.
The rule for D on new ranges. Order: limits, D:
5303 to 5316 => 2.0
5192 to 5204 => 3.3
